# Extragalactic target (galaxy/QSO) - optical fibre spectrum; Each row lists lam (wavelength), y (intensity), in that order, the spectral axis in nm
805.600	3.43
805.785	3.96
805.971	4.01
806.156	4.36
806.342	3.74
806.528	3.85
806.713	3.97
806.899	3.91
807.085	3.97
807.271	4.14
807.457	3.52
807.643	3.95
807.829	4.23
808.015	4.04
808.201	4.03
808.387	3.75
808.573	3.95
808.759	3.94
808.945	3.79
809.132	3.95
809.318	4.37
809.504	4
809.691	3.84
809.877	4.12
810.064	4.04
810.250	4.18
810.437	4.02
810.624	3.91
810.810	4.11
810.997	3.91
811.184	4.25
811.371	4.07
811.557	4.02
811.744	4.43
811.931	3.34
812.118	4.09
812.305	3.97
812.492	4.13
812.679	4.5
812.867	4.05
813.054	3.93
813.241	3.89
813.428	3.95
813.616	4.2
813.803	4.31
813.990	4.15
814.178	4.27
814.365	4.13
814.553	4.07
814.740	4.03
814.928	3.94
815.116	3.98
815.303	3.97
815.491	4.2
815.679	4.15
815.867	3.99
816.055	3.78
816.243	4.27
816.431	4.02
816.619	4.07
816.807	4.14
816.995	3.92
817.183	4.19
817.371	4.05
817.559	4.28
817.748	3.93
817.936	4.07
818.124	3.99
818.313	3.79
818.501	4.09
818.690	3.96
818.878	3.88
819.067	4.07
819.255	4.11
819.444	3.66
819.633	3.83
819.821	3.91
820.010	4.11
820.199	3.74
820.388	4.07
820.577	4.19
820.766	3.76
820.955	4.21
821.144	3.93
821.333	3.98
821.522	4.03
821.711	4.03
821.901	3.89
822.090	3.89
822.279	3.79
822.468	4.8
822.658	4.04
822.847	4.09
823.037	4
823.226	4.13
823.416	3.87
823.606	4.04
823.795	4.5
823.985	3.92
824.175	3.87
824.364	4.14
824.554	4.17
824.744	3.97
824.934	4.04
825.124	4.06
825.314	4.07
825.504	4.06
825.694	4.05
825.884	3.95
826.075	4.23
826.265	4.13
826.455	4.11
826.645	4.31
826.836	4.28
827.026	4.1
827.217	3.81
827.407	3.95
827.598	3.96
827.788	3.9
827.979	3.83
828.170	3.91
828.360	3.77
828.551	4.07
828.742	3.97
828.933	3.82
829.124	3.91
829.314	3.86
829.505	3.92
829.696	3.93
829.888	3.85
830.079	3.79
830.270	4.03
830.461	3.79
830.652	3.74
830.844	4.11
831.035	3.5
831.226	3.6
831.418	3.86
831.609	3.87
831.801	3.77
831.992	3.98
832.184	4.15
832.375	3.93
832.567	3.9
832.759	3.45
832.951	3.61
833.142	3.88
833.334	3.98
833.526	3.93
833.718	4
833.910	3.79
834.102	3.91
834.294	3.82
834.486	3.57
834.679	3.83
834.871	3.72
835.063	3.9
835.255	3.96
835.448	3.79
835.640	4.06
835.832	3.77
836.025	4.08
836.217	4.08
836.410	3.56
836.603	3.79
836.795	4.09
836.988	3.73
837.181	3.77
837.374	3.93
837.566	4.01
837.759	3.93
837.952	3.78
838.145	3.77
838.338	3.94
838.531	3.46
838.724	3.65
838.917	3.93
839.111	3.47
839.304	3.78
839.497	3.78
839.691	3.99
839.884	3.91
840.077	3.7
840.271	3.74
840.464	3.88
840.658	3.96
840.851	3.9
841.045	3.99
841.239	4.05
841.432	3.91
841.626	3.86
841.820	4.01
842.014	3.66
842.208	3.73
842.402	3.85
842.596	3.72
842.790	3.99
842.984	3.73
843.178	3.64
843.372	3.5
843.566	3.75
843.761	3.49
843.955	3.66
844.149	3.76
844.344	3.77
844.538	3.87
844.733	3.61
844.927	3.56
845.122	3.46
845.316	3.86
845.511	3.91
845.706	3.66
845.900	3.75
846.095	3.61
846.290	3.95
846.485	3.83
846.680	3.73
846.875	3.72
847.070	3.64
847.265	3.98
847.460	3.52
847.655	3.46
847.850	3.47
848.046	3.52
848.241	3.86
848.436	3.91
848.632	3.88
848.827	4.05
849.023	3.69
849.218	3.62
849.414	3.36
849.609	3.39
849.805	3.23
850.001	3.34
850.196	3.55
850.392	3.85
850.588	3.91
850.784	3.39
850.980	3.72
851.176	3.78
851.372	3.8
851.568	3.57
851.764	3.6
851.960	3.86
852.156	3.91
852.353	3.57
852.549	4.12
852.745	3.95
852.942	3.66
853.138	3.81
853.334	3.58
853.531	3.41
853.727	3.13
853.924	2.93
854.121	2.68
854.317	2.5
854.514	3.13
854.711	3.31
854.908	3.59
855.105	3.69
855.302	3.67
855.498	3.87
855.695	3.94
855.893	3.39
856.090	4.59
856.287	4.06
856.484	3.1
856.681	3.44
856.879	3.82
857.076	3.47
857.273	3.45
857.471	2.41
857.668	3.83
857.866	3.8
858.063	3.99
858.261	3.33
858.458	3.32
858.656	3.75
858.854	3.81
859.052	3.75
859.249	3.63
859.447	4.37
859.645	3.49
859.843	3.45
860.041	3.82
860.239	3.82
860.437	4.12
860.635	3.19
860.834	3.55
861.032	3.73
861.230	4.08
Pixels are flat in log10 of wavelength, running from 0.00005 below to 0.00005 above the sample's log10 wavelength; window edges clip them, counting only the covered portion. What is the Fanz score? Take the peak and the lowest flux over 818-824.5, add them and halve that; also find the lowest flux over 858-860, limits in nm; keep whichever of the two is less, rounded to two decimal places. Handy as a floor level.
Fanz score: 3.32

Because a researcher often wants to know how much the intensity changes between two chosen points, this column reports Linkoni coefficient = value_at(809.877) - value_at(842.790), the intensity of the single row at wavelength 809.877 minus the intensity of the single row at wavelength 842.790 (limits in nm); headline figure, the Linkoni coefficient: 0.1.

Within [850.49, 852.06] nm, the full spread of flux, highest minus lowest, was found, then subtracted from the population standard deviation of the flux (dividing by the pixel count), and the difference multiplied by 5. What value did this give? -1.79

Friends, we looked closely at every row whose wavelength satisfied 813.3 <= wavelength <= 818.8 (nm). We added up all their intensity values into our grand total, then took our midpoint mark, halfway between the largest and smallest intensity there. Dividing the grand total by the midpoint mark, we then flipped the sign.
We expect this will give -29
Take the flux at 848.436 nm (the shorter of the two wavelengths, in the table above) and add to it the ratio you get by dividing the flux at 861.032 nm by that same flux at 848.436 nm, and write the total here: 4.9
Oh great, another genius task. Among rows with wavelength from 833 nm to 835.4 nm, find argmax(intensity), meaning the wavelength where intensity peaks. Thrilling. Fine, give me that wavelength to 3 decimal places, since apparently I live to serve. 833.718 nm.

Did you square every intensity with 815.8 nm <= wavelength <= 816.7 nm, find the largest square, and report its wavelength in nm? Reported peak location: 816.243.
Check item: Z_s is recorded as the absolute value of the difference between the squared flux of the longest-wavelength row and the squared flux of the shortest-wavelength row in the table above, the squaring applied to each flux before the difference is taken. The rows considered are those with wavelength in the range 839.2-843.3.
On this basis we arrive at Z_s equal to 1.0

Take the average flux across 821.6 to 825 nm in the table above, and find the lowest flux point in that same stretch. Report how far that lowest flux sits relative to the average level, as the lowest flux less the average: -0.28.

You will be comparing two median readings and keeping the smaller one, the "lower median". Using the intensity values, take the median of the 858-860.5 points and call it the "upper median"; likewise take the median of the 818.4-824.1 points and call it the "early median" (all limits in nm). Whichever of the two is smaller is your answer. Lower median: 3.75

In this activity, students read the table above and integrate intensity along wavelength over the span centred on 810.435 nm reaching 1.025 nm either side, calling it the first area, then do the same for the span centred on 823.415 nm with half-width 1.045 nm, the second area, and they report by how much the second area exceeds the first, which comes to 0.3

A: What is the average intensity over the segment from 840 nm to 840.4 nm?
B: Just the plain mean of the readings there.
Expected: 3.7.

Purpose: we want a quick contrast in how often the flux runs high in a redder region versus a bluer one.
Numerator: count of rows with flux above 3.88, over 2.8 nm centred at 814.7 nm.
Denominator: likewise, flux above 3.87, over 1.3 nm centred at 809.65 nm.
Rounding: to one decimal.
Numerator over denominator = 2.3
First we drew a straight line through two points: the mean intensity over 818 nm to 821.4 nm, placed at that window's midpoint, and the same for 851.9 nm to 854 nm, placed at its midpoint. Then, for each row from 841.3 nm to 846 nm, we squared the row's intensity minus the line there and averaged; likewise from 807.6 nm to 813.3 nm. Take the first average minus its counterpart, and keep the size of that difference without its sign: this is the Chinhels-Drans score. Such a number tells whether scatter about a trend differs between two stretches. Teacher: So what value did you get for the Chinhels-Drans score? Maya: 0.025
